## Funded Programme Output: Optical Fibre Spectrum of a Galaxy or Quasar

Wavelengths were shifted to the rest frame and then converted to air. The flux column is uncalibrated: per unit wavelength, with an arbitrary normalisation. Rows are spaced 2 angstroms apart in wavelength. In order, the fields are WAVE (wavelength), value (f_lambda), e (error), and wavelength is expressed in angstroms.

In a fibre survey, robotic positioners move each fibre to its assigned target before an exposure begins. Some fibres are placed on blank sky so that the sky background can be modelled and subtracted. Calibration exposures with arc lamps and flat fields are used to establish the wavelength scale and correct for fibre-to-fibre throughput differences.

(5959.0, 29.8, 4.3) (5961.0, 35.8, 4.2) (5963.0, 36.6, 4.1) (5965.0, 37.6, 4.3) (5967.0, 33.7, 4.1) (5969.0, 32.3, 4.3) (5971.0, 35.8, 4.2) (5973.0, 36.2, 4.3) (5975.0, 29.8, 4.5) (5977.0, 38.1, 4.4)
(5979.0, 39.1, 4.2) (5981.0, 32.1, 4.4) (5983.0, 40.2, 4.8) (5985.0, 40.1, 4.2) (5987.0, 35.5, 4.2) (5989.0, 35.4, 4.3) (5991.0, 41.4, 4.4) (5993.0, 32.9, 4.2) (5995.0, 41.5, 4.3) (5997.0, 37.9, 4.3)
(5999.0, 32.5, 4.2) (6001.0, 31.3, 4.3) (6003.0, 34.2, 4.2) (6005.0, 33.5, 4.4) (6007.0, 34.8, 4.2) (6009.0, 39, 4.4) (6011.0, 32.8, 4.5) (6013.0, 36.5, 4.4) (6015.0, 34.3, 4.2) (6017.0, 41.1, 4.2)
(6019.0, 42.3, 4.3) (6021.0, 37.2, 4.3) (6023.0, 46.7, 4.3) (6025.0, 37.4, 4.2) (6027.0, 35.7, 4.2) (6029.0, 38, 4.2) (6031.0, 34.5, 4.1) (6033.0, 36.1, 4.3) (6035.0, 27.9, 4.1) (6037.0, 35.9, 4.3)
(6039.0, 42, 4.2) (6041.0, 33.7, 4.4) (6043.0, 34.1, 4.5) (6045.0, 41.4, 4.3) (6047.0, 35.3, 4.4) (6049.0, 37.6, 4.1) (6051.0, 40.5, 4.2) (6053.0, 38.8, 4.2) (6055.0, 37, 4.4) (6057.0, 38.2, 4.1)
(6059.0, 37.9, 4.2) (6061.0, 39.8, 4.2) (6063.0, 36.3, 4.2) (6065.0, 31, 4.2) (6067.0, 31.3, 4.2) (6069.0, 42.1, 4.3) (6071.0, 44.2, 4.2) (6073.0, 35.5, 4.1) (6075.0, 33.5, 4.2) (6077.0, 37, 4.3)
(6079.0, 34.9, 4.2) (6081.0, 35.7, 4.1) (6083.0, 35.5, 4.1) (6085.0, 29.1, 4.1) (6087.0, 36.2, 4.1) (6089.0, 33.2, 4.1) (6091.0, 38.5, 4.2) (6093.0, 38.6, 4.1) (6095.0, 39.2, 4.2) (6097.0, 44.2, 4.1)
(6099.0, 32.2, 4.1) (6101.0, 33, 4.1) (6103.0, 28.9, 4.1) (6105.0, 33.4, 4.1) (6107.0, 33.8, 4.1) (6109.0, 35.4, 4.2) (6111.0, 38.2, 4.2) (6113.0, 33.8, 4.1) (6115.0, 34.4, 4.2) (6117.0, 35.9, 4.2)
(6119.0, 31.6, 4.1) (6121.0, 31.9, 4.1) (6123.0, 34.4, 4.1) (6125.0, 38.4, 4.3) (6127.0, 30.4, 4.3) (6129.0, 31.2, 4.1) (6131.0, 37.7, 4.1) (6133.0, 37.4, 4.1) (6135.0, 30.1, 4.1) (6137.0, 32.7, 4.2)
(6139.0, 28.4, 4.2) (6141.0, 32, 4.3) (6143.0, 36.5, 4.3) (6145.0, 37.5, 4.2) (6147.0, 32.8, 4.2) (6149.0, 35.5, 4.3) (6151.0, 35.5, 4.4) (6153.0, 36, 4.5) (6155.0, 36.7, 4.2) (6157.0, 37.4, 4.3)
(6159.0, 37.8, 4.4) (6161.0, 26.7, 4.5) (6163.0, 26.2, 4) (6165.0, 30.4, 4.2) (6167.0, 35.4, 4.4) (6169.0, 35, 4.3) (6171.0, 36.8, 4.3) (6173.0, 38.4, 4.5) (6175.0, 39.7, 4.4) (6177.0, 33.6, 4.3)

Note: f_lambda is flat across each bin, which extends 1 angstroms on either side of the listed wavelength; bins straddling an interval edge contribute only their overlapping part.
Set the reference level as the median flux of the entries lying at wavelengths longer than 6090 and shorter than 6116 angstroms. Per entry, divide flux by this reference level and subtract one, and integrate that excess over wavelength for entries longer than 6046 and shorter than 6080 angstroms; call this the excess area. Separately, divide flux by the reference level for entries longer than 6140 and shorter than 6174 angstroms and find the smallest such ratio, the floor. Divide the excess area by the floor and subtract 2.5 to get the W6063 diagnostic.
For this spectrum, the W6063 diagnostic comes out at 1.0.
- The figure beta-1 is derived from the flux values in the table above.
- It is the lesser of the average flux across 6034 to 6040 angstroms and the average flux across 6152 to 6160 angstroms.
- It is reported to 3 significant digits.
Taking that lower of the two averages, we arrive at 35.3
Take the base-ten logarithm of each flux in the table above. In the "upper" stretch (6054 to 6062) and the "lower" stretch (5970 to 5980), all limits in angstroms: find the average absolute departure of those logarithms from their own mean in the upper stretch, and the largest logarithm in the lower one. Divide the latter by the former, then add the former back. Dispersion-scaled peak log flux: 180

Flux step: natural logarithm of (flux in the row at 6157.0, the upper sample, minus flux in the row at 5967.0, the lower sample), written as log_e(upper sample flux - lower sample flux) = 1.3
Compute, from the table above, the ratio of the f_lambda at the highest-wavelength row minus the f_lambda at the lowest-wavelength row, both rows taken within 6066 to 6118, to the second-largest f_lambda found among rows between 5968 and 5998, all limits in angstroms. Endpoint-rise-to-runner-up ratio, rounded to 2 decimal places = 0.11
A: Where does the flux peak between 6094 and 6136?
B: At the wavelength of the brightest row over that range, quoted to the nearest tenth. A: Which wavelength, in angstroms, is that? 6097.0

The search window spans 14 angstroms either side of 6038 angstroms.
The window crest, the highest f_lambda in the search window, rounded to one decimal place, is 42.0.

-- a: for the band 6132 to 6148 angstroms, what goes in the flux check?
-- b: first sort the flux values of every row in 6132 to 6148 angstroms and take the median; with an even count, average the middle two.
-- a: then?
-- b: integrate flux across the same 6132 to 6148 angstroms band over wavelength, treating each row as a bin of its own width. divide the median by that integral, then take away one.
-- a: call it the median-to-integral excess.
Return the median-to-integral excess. -0.9388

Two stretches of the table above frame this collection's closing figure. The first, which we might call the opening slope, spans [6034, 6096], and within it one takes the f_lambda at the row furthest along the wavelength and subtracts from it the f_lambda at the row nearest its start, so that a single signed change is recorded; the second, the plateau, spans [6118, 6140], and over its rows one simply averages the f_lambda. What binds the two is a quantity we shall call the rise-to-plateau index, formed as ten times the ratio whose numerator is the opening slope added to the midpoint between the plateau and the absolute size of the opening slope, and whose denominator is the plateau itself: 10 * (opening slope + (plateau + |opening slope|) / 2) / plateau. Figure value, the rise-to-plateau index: 10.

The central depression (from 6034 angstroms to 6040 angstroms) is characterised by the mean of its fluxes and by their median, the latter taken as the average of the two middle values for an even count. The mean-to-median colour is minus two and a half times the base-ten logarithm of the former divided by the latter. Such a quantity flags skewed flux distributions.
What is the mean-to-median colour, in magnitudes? 0.02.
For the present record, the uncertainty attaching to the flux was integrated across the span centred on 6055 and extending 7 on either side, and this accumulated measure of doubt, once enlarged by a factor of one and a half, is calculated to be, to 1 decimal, 88.2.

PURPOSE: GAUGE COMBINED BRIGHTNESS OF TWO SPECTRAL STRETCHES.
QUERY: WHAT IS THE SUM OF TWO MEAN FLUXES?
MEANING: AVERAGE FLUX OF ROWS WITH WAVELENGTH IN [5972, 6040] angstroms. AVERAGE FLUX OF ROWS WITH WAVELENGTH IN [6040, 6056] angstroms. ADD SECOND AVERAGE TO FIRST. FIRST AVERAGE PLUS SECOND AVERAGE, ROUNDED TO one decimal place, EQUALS 73.9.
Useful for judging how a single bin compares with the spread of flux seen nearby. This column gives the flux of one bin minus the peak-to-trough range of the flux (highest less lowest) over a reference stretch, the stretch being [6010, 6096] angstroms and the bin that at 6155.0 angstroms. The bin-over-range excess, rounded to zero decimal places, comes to 18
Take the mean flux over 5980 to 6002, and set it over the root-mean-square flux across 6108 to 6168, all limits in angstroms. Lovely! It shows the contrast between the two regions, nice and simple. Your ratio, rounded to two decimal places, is 1.07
